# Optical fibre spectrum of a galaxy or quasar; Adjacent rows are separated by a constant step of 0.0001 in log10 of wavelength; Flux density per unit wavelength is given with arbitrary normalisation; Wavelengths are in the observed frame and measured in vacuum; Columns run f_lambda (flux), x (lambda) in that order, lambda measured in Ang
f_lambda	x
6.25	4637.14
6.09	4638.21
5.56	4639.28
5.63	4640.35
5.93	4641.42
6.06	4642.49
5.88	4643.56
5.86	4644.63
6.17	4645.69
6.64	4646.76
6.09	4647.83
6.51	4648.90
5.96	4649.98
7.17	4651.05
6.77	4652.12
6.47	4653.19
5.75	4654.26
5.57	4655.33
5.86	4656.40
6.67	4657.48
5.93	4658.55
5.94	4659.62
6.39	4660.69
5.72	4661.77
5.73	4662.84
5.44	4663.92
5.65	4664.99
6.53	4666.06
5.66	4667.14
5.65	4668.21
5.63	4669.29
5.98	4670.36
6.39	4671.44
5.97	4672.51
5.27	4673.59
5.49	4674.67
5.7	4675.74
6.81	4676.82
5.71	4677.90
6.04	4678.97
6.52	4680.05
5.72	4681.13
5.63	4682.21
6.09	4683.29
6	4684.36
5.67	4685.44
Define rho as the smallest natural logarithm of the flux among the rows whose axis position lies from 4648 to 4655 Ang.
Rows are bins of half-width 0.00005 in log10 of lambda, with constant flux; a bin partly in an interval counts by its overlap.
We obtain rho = 1.75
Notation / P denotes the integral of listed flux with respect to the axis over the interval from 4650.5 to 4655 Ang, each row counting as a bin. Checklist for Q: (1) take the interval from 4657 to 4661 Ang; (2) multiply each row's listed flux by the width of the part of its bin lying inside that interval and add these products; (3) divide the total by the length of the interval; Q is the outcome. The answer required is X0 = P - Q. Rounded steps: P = 29.3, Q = 6.23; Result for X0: 23.0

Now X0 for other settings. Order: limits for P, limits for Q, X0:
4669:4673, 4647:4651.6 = 17.7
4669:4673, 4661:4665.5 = 18.4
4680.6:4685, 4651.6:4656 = 19.6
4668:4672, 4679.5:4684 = 17.8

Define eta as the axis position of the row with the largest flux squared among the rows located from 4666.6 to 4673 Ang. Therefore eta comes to 4671.44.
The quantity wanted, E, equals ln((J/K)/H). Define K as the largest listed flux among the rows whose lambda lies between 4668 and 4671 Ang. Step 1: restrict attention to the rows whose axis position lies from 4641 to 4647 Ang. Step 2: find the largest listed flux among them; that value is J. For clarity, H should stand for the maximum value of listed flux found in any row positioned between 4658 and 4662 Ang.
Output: -1.75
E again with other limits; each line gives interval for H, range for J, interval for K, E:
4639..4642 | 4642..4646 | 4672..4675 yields -1.75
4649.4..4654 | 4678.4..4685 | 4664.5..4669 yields -1.97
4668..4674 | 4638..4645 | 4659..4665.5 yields -1.90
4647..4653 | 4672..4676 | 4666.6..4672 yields -2.04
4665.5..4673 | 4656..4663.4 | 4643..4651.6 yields -1.95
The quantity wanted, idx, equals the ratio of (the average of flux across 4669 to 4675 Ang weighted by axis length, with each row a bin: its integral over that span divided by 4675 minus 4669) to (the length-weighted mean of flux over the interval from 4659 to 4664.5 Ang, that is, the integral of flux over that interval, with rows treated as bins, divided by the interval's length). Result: 0.99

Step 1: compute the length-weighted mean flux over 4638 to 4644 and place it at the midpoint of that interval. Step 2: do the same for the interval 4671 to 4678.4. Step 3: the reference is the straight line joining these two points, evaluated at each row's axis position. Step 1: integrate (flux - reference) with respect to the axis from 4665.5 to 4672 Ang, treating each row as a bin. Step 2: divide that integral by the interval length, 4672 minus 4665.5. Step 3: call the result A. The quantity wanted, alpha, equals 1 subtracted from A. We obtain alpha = -0.916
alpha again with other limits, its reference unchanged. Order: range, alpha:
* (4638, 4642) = -1.055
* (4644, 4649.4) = -0.602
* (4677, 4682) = -0.876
